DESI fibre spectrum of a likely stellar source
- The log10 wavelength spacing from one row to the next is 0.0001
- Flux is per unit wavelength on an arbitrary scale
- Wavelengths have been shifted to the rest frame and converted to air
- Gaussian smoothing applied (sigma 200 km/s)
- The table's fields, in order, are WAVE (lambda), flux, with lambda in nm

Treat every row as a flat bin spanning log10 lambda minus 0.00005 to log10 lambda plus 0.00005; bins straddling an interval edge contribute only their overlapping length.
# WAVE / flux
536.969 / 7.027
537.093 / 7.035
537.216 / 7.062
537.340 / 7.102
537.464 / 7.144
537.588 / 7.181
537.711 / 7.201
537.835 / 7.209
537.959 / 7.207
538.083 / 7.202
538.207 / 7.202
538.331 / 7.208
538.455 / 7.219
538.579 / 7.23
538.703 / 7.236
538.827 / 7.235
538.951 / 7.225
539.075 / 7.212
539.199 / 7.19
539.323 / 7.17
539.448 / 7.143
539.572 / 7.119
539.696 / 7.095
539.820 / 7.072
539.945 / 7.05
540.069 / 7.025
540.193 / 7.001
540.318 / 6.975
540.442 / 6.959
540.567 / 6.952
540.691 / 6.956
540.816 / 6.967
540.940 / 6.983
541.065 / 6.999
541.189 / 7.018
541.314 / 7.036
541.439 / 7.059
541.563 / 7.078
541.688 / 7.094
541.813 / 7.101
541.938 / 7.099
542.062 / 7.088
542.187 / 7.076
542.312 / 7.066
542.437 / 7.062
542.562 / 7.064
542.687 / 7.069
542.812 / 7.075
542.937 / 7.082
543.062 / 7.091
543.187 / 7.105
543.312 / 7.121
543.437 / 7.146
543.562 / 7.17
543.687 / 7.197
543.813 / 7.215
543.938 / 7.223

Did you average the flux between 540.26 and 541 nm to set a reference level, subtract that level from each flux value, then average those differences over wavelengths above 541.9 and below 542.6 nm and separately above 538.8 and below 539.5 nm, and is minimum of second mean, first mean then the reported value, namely 0.11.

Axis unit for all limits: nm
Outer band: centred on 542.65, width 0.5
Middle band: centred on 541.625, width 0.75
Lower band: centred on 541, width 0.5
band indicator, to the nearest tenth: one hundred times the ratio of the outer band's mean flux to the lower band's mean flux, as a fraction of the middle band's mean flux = 14.3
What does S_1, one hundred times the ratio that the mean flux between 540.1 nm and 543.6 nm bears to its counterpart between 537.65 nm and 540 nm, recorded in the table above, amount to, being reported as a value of 98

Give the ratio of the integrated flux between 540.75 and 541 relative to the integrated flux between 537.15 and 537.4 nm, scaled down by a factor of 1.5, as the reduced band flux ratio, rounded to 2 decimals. 0.66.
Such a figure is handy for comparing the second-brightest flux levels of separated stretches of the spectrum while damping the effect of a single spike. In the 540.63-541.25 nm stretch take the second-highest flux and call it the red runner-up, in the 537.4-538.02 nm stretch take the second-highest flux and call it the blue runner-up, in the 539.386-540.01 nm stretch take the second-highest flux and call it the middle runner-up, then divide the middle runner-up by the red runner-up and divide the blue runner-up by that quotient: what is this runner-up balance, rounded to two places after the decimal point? 7.09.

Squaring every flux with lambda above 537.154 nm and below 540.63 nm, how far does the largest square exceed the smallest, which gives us 4.0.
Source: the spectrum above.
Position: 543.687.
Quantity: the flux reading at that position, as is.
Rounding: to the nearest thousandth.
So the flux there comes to 7.197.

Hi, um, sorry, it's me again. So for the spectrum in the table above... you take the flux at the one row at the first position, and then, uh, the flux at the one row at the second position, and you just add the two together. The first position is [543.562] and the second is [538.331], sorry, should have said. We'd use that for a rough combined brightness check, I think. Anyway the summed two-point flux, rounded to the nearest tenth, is 14.4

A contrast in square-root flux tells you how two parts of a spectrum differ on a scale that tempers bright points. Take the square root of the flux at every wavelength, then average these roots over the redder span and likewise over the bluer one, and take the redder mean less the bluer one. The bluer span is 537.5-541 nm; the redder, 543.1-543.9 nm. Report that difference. 0.007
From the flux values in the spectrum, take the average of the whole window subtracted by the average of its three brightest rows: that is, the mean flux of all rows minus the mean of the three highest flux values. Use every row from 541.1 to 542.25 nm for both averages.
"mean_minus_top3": -0.026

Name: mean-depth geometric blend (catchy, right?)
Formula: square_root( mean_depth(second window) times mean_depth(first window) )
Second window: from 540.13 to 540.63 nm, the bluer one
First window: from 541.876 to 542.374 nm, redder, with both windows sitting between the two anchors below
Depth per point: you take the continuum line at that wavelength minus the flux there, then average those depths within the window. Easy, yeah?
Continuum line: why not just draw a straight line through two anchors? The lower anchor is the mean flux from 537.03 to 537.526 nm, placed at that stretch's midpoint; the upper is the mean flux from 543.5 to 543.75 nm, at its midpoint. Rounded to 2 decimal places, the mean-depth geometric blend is 0.11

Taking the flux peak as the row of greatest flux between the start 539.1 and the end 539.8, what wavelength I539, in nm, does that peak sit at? 539.199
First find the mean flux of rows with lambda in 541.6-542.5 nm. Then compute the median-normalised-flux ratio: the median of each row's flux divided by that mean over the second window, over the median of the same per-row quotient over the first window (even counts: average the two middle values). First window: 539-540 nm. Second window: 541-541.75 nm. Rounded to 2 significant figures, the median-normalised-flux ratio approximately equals 0.99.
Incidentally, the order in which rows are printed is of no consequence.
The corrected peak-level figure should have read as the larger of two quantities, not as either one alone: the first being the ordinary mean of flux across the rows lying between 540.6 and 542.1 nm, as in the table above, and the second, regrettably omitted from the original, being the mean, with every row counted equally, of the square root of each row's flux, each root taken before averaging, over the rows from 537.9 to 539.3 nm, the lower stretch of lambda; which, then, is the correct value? 7.04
